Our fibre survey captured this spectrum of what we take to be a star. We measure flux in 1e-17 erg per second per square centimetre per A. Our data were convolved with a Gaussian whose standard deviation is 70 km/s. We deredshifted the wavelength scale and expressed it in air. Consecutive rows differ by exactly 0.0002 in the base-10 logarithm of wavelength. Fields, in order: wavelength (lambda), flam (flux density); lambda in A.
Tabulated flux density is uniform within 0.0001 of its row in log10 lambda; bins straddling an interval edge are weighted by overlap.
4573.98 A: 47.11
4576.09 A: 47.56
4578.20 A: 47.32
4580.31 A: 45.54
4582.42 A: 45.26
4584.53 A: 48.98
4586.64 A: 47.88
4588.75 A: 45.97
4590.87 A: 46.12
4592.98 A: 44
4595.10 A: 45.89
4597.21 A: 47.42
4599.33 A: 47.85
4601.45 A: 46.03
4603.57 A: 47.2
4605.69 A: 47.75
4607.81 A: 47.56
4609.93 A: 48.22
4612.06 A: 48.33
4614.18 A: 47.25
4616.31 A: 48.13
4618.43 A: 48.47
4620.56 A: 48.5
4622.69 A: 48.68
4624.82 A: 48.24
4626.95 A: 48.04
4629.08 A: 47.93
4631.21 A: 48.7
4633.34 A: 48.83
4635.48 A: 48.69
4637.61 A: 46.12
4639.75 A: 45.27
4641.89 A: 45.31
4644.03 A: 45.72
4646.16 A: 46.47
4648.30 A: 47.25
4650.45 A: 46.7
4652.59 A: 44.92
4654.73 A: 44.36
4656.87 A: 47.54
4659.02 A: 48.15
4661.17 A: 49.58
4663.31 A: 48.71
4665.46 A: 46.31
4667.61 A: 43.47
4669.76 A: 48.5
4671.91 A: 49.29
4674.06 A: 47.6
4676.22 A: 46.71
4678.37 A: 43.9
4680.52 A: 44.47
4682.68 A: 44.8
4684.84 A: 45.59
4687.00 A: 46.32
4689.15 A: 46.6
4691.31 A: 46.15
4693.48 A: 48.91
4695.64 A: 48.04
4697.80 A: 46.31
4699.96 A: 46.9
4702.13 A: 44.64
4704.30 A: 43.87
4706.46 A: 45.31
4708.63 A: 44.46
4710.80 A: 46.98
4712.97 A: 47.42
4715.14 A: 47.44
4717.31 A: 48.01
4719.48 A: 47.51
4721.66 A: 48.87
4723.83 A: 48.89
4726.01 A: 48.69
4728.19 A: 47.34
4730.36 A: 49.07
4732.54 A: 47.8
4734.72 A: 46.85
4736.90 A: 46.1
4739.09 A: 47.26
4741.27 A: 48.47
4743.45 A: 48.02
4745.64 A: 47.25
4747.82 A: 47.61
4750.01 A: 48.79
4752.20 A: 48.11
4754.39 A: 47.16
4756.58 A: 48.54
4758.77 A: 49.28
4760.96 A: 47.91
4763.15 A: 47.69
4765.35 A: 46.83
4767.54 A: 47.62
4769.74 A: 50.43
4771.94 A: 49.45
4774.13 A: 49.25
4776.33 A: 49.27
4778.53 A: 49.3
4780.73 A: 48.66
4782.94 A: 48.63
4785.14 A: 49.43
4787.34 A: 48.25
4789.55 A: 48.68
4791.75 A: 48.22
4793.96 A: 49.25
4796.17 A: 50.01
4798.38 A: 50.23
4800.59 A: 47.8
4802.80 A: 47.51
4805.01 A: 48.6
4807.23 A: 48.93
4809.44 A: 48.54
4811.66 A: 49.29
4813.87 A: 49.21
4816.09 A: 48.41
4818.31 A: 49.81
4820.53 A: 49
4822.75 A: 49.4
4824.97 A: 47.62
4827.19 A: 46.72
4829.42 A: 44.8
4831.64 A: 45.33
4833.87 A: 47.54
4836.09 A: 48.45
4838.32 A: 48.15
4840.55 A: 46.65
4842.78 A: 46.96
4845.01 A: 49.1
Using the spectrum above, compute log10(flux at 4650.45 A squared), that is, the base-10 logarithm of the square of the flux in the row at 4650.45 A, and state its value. 3.34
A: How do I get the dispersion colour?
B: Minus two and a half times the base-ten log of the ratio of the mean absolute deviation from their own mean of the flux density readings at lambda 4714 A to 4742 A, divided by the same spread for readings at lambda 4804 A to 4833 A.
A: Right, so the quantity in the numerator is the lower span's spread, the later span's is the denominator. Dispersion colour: 0.56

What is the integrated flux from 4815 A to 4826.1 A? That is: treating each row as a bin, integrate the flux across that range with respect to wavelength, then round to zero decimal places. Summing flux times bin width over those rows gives 542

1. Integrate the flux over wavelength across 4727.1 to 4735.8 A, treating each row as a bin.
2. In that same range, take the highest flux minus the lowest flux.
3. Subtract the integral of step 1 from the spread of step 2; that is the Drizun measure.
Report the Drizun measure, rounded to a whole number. -414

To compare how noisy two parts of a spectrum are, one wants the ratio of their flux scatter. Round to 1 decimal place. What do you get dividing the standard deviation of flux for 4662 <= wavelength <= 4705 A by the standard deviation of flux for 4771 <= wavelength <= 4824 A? 2.7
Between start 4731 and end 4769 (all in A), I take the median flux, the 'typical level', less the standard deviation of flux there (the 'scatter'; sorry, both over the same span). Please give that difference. 46.9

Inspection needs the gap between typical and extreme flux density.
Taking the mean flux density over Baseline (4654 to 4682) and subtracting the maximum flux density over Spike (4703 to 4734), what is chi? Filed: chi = -2.3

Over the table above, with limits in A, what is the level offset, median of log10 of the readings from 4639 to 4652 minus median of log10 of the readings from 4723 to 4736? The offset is -0.020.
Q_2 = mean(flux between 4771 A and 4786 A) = 49.1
